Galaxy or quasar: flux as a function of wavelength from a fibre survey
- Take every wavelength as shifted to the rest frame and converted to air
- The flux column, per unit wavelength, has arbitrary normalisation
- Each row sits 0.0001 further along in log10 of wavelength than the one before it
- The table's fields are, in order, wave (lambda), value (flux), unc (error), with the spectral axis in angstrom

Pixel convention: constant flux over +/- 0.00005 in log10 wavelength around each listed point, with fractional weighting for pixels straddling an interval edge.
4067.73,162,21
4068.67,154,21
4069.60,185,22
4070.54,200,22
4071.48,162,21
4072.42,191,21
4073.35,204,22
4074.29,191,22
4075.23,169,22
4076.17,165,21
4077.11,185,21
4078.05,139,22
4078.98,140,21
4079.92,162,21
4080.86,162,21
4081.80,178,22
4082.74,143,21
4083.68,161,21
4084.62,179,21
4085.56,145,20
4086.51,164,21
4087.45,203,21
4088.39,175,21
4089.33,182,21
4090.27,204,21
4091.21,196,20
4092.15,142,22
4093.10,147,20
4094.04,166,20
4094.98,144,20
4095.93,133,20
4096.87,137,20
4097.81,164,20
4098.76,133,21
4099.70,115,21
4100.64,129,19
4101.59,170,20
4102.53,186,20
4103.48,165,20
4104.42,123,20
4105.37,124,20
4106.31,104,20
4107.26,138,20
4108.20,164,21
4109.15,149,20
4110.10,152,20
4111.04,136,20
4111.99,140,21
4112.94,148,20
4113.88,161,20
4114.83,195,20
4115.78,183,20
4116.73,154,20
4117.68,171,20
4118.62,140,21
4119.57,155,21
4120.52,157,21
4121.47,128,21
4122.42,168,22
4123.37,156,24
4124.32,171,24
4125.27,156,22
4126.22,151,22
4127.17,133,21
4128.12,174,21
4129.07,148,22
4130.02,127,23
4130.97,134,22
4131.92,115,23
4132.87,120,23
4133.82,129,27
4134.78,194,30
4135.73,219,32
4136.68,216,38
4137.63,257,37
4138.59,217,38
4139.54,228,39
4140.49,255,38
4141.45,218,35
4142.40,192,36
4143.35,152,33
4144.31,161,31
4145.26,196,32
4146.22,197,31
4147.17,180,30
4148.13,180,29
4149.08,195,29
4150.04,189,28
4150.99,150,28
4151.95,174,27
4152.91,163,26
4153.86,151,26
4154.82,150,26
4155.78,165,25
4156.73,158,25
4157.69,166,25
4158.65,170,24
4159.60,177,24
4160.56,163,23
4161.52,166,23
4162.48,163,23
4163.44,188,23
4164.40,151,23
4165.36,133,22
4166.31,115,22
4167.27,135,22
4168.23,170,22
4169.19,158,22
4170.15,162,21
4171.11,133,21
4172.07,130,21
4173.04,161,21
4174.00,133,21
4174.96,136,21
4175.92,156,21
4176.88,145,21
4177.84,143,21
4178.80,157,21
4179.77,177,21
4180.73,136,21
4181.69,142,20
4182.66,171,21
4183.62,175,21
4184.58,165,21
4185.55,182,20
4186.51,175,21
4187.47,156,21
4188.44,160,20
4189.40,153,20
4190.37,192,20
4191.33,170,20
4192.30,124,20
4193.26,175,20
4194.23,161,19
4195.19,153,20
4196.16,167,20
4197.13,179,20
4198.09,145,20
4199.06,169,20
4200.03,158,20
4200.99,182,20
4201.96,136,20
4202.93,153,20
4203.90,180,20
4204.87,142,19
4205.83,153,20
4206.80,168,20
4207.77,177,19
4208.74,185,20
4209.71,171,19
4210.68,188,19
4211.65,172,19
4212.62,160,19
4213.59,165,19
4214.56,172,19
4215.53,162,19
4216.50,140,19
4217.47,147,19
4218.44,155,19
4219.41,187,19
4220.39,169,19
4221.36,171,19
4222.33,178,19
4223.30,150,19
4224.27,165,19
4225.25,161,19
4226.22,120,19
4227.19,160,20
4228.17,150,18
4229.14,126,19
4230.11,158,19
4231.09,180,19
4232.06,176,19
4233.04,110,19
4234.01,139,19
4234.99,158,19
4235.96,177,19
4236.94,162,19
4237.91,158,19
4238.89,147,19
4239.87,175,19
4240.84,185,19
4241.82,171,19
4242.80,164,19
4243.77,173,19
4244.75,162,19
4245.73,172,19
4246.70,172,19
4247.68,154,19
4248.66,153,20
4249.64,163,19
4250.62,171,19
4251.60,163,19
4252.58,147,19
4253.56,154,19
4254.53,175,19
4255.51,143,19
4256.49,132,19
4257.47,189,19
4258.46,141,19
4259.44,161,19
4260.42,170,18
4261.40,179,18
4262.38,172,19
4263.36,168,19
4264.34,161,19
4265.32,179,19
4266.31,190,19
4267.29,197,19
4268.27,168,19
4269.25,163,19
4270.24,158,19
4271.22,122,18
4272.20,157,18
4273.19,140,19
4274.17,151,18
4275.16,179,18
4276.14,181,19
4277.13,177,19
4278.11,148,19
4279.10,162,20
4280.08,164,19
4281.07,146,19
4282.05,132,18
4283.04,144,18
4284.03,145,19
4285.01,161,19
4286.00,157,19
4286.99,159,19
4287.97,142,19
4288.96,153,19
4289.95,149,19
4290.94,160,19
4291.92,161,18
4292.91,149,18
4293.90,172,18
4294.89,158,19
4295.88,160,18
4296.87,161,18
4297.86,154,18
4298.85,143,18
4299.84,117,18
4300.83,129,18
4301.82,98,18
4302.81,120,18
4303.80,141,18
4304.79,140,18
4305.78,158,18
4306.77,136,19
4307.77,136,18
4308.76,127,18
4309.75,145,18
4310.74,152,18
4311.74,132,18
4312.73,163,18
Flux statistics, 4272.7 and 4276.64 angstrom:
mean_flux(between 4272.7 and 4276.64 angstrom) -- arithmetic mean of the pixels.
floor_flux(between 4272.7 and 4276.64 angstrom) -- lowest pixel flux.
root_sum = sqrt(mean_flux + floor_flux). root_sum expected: 17.4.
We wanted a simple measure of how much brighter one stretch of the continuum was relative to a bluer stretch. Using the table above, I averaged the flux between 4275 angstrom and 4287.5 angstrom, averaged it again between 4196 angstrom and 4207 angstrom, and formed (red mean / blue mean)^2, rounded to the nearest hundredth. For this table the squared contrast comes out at 0.96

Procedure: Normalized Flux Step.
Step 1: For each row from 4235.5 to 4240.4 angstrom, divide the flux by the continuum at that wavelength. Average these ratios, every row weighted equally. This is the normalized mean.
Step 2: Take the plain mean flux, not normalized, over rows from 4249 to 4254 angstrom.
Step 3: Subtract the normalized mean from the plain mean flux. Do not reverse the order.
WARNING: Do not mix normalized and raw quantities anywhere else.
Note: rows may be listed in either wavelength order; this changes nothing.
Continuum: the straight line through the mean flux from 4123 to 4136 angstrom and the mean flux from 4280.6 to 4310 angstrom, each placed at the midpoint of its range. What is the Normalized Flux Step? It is 158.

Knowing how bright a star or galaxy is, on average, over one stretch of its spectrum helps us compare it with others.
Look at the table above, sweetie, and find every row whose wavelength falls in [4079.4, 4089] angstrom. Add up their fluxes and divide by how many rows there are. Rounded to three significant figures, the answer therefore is 167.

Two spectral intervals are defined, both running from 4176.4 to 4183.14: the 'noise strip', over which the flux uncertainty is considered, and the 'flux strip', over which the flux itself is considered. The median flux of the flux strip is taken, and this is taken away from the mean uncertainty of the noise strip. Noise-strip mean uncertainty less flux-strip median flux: -124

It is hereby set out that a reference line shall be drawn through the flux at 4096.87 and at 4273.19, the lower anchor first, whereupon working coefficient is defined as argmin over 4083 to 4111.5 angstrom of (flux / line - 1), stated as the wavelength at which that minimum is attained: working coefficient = 4106.31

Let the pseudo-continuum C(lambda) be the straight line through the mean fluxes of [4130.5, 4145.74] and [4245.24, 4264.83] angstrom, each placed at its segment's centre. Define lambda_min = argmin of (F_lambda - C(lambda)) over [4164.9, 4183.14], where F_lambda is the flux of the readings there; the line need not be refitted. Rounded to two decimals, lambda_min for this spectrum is 4166.31 angstrom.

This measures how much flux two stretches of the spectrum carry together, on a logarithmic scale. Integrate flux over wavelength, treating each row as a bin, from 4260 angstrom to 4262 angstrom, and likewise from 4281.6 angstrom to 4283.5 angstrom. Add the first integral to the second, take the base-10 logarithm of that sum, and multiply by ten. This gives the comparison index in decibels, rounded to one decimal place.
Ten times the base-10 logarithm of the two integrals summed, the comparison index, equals 27.9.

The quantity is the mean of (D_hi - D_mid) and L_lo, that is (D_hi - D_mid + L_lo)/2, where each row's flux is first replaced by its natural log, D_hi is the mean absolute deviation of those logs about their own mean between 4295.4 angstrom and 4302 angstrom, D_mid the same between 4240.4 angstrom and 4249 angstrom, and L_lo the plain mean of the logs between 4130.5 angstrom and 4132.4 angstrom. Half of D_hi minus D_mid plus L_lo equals 2.46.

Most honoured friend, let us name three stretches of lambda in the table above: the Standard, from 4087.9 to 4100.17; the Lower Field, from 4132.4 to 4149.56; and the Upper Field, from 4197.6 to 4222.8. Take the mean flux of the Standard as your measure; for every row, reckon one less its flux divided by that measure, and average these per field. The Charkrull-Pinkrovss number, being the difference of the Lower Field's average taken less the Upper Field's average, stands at -0.19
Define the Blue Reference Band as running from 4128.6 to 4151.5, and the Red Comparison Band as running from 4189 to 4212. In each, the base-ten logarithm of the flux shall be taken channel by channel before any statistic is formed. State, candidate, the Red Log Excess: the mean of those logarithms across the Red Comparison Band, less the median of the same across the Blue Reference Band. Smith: -0.07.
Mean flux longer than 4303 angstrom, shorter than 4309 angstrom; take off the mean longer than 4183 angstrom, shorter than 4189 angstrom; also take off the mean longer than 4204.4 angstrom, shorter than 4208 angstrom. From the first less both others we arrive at -189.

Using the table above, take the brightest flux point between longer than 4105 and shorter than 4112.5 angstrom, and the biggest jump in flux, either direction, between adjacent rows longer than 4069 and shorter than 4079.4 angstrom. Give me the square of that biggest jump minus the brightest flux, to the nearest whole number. 1952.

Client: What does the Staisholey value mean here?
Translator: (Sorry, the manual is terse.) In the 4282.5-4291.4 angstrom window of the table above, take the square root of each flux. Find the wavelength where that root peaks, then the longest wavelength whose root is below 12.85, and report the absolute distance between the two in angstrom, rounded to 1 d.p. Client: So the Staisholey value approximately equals 5.9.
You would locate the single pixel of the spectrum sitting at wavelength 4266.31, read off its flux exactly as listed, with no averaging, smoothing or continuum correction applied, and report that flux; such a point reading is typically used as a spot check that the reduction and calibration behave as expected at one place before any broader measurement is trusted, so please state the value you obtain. 190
